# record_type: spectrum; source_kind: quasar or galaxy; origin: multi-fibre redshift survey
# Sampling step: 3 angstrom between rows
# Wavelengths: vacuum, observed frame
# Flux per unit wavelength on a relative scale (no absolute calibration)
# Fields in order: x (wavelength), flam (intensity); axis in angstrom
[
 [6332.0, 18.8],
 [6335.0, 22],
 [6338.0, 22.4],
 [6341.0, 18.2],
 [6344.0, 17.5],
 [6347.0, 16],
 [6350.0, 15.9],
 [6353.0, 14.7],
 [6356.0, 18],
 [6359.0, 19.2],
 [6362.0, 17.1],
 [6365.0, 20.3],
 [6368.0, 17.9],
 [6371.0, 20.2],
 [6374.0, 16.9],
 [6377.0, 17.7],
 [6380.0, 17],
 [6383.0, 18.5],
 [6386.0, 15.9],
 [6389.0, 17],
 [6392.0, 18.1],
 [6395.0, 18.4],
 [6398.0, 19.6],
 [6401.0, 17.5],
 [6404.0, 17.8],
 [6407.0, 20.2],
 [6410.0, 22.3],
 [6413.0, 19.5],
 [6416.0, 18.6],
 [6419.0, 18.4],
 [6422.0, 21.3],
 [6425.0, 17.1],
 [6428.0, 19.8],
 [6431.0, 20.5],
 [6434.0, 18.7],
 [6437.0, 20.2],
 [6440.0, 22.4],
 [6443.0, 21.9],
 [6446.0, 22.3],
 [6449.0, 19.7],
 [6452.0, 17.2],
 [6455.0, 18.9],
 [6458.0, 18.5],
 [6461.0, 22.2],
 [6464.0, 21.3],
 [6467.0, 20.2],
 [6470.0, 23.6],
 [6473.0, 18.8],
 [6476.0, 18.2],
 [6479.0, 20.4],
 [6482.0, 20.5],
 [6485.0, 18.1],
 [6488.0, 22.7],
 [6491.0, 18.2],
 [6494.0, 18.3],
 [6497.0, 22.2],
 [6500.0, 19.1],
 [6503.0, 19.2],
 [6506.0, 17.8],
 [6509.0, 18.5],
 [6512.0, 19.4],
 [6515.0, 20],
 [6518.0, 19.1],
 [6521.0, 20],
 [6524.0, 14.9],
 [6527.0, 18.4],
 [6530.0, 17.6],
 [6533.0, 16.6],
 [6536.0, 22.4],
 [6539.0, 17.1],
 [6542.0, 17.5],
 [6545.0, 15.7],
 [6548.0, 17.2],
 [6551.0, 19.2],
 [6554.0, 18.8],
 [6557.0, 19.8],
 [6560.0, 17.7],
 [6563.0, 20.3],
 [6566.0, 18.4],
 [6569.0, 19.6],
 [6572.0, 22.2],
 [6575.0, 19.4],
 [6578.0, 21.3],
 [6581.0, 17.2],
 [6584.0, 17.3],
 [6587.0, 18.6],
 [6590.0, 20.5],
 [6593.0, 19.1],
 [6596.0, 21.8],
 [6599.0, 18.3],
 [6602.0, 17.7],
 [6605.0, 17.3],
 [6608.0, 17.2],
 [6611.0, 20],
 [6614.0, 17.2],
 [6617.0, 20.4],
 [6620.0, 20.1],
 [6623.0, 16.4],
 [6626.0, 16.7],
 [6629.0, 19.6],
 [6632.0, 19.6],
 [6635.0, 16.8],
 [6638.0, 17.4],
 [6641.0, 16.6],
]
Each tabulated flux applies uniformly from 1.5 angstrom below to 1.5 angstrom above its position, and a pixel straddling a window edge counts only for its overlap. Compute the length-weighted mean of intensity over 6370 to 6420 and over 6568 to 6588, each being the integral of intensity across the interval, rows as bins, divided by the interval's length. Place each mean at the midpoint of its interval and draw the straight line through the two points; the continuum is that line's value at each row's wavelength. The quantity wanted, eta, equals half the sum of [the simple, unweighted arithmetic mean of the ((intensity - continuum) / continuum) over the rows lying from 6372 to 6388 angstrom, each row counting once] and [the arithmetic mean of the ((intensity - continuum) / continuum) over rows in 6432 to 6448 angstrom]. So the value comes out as 0.03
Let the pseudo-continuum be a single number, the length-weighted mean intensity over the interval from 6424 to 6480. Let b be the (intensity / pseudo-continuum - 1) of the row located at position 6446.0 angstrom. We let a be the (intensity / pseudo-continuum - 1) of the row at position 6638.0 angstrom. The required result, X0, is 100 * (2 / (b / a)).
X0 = -250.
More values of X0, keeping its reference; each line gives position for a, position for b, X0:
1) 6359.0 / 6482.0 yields -492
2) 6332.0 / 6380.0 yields 85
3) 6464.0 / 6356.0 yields -111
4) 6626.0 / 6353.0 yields 126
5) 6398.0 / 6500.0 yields 102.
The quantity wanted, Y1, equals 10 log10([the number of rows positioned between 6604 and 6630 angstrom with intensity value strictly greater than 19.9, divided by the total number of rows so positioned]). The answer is -4.8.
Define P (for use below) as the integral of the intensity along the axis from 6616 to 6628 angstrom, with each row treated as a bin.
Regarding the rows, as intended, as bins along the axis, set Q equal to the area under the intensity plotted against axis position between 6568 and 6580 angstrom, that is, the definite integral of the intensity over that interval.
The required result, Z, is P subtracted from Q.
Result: 26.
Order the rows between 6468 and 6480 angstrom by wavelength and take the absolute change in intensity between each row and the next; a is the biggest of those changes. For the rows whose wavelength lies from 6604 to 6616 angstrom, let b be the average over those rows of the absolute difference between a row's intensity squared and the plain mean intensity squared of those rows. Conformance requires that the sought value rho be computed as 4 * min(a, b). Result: 19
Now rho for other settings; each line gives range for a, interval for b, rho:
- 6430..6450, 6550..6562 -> 10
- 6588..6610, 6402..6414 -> 14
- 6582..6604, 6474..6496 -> 14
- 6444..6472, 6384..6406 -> 15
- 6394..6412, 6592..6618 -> 10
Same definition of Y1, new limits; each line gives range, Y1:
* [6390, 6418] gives -6.5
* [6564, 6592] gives -4.8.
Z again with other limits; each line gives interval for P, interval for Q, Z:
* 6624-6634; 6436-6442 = -56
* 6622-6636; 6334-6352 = 82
